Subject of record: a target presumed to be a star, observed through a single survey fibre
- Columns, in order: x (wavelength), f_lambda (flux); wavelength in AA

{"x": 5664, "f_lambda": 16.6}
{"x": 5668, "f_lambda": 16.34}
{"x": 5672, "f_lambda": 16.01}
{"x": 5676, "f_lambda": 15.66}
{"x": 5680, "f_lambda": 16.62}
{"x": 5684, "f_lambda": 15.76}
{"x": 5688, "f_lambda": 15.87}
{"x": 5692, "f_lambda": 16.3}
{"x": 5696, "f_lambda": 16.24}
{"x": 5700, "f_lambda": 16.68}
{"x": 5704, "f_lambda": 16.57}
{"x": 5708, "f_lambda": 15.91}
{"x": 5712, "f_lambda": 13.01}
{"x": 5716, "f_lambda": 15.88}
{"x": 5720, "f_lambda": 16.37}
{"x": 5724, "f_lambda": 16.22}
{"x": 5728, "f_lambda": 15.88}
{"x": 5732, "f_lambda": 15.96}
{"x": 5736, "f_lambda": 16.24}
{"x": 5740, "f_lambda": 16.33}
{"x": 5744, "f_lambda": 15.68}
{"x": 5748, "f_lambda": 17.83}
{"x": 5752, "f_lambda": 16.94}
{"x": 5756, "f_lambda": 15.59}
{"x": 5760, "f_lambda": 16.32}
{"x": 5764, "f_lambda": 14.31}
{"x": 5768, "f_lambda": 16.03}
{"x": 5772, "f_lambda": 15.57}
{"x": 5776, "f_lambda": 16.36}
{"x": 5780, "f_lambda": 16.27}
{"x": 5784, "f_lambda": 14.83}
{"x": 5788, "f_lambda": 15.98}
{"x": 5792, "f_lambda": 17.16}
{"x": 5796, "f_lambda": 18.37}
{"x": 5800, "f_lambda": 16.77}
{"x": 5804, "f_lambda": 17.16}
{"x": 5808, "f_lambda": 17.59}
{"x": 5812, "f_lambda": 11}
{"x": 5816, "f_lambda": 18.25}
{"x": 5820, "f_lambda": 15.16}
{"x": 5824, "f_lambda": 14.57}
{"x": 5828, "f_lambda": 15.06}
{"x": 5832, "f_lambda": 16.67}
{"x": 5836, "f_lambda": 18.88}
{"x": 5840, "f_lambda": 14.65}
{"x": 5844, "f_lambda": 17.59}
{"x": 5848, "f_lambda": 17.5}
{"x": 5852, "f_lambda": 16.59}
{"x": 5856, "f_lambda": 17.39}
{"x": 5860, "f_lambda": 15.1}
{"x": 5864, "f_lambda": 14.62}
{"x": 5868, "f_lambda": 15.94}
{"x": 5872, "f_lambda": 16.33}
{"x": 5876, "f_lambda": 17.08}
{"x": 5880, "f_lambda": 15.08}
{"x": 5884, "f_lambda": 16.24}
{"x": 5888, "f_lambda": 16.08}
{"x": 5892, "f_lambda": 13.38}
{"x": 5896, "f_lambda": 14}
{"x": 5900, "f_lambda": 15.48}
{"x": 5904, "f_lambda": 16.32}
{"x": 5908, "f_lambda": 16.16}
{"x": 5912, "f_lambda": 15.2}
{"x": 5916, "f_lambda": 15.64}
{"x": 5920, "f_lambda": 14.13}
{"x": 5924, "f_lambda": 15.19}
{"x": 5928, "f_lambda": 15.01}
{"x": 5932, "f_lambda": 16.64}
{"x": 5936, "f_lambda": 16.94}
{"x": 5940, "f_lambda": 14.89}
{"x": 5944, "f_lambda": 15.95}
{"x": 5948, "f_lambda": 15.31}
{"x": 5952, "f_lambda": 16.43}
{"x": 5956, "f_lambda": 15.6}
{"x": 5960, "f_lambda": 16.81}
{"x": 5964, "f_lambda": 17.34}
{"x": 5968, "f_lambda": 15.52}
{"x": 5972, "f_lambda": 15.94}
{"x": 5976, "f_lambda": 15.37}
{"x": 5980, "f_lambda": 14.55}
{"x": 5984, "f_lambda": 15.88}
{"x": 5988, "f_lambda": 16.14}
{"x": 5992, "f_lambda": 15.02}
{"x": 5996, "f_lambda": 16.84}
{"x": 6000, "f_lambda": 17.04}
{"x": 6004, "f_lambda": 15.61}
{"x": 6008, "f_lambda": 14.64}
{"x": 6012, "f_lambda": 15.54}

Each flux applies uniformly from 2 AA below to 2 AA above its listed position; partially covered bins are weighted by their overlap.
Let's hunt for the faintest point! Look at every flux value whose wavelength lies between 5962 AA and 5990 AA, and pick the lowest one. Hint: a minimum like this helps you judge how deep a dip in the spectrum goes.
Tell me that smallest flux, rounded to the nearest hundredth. 14.55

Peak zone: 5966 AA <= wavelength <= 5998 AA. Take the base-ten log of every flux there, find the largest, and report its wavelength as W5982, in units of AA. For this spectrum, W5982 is 5996 AA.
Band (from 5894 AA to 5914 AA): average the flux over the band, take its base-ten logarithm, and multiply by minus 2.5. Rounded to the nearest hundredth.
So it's -2.97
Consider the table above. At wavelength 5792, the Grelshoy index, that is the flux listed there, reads 17.16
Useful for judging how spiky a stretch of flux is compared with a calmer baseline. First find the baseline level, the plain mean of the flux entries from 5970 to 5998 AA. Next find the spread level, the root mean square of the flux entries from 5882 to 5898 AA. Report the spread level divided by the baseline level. 0.96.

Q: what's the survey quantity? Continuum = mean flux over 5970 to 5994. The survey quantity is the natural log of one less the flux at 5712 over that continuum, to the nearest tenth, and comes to -1.8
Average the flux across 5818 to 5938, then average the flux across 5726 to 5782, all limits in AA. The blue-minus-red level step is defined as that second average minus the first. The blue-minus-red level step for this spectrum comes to 0.27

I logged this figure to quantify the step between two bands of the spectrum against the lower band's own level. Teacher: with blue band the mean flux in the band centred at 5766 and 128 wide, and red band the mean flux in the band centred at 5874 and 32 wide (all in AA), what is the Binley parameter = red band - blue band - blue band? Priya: -16.1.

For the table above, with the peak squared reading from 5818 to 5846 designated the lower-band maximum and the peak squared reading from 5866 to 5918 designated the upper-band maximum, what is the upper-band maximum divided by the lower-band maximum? 0.82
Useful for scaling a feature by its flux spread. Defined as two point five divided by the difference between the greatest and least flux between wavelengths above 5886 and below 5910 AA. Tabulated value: 0.85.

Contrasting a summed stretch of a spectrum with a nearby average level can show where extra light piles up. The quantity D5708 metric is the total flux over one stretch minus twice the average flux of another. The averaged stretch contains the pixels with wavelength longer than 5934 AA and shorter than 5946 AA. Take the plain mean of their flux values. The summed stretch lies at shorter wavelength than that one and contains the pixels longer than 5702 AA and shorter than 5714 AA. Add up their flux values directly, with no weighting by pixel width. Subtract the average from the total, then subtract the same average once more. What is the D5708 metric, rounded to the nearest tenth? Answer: 13.6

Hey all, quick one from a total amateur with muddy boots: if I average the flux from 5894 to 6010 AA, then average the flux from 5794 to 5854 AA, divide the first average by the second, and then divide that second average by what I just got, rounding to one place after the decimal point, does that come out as 17.1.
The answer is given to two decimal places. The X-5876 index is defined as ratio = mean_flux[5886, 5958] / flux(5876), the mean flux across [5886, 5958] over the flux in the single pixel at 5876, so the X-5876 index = 0.91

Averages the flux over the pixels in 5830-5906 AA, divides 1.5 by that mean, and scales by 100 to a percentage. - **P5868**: 9.35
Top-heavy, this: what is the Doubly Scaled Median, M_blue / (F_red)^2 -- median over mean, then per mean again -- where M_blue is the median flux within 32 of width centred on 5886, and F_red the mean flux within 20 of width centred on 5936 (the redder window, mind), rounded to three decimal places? 0.063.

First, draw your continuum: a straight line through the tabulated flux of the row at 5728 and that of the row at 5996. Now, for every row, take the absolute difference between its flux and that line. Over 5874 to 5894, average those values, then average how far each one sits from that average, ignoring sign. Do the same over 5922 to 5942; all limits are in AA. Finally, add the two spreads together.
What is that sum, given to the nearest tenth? 1.5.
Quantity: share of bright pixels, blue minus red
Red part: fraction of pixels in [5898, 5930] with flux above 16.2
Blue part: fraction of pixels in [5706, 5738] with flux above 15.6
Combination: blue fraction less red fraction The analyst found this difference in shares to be 0.75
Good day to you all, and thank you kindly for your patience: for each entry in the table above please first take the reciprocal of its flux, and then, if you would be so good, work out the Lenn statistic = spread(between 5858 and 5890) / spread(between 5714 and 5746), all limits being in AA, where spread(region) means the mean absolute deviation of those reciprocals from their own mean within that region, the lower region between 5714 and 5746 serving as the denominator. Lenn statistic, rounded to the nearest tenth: 3.1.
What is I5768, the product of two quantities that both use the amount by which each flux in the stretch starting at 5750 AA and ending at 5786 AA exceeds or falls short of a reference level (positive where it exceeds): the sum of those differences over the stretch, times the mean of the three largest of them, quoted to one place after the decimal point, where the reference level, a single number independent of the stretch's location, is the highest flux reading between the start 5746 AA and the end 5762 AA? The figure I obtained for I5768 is 23.5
